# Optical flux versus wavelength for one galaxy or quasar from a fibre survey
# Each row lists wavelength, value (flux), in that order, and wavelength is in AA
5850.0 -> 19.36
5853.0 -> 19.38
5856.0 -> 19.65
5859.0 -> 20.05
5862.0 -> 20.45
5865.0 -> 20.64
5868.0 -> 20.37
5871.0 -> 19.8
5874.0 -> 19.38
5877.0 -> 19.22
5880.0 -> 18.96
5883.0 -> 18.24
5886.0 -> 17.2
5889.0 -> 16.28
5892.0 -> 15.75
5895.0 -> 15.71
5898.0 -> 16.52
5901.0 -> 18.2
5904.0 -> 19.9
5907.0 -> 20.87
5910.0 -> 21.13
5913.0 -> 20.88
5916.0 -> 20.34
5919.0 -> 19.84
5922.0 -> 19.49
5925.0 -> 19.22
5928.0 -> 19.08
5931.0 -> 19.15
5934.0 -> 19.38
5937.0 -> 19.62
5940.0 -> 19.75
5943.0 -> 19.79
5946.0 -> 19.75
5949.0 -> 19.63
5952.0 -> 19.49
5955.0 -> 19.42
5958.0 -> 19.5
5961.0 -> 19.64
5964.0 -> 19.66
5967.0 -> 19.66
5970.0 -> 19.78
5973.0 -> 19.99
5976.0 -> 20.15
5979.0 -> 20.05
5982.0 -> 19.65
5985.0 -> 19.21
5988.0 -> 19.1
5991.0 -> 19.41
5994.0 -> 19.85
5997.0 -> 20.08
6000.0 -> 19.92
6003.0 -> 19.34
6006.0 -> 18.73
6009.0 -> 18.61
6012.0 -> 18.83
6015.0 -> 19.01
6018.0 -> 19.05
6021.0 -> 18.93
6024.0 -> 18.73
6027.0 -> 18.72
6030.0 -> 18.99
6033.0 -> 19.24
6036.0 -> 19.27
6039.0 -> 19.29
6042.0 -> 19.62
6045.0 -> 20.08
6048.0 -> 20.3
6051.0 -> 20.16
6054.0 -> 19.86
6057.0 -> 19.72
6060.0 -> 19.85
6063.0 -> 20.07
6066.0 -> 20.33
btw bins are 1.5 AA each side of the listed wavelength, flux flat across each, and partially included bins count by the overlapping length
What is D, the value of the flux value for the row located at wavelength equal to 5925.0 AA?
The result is 19.22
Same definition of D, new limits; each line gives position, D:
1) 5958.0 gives 19.5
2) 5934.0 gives 19.38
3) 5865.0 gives 20.64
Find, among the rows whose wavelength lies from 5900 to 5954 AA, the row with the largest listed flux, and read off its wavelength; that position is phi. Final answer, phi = 5910.0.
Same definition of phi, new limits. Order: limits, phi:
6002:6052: 6048.0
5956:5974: 5973.0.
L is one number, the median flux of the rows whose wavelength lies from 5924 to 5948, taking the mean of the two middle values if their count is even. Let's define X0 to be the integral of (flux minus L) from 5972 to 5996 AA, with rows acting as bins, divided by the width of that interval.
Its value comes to 0.2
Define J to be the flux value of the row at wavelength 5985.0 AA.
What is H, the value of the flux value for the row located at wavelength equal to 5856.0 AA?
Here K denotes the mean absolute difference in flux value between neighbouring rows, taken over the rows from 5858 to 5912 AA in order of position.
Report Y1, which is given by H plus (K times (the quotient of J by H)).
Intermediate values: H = 19.65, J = 19.21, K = 0.6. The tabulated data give 20.3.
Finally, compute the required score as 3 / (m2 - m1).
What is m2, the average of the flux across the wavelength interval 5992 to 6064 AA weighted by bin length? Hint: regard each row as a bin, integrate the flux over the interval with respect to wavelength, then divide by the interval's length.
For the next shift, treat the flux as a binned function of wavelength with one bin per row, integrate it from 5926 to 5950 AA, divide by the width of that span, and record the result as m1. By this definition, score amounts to -34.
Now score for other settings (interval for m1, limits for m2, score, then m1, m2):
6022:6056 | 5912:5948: 15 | 19.5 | 19.67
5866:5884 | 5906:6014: 11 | 19.4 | 19.66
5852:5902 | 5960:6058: 3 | 18.6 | 19.47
